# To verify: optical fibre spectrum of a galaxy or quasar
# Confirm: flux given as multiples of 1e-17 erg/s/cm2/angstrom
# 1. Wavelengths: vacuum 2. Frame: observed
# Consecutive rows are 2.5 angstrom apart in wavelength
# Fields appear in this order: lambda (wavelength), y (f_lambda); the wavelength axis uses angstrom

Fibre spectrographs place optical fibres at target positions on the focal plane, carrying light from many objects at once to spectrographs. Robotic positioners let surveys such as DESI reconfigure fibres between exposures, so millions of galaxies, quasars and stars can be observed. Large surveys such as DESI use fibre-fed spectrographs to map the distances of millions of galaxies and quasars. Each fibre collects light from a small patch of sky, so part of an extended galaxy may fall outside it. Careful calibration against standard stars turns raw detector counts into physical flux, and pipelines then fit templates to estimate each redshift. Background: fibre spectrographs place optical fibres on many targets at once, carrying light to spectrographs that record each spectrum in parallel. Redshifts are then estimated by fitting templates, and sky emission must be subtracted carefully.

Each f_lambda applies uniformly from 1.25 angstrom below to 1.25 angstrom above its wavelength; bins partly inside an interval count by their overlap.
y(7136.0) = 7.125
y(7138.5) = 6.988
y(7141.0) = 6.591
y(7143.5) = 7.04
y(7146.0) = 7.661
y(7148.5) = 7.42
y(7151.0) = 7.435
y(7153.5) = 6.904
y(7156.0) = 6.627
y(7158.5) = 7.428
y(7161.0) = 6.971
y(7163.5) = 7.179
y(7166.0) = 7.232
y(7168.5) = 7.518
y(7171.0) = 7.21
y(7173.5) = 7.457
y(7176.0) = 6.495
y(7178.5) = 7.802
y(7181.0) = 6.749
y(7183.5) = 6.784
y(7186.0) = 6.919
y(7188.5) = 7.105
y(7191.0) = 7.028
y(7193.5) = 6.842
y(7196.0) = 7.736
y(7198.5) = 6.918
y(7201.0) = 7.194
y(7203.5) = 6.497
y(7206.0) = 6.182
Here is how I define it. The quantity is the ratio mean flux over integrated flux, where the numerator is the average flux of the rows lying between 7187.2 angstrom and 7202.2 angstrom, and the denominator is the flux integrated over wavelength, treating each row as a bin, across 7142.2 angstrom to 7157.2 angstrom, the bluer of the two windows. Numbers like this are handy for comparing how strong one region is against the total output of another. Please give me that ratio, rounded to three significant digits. 0.0663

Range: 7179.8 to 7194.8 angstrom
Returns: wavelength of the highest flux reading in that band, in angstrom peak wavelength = 7188.5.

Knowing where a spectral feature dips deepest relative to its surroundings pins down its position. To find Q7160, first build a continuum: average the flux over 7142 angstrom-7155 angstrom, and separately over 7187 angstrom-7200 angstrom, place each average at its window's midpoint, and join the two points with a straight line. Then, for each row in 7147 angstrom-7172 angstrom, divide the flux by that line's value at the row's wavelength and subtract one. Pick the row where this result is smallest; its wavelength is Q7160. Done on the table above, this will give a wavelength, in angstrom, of 7156.0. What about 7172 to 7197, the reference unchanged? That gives 7176.0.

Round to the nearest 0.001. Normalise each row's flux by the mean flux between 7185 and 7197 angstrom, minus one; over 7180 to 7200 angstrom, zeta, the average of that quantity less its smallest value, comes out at 0.037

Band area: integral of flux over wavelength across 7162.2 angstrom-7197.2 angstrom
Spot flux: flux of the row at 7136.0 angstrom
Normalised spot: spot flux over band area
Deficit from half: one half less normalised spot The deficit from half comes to 0.4715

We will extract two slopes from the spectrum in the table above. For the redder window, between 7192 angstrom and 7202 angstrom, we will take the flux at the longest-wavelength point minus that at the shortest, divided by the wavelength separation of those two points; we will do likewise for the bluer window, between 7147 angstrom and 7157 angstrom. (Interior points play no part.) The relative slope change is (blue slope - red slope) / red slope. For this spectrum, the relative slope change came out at -3.3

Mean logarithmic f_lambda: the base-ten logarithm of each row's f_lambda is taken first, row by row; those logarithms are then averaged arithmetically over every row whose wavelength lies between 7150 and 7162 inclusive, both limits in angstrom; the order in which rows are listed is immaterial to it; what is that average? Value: 0.849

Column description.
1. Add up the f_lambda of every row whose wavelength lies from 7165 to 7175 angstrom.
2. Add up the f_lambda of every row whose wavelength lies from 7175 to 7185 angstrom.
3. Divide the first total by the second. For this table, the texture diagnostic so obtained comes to 1.06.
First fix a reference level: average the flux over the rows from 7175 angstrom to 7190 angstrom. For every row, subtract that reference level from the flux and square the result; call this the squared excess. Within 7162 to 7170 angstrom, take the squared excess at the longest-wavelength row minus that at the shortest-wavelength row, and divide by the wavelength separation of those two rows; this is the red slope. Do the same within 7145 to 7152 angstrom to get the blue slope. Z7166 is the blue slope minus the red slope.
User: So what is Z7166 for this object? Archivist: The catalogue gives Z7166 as -0.10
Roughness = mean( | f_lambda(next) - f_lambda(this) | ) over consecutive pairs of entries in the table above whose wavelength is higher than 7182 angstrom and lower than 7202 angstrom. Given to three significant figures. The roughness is 0.367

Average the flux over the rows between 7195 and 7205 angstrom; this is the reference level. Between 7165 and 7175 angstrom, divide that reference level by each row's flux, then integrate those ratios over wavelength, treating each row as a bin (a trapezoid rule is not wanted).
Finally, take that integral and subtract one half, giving 9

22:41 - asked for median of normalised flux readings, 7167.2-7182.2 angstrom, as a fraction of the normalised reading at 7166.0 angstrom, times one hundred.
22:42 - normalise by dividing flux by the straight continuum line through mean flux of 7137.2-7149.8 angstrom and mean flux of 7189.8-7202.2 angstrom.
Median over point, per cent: 101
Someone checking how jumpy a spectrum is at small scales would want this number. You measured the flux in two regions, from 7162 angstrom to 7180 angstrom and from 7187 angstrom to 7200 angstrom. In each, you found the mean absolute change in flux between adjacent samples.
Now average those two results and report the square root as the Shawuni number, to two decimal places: 0.71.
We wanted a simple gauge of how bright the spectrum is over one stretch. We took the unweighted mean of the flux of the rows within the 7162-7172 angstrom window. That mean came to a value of 7.28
